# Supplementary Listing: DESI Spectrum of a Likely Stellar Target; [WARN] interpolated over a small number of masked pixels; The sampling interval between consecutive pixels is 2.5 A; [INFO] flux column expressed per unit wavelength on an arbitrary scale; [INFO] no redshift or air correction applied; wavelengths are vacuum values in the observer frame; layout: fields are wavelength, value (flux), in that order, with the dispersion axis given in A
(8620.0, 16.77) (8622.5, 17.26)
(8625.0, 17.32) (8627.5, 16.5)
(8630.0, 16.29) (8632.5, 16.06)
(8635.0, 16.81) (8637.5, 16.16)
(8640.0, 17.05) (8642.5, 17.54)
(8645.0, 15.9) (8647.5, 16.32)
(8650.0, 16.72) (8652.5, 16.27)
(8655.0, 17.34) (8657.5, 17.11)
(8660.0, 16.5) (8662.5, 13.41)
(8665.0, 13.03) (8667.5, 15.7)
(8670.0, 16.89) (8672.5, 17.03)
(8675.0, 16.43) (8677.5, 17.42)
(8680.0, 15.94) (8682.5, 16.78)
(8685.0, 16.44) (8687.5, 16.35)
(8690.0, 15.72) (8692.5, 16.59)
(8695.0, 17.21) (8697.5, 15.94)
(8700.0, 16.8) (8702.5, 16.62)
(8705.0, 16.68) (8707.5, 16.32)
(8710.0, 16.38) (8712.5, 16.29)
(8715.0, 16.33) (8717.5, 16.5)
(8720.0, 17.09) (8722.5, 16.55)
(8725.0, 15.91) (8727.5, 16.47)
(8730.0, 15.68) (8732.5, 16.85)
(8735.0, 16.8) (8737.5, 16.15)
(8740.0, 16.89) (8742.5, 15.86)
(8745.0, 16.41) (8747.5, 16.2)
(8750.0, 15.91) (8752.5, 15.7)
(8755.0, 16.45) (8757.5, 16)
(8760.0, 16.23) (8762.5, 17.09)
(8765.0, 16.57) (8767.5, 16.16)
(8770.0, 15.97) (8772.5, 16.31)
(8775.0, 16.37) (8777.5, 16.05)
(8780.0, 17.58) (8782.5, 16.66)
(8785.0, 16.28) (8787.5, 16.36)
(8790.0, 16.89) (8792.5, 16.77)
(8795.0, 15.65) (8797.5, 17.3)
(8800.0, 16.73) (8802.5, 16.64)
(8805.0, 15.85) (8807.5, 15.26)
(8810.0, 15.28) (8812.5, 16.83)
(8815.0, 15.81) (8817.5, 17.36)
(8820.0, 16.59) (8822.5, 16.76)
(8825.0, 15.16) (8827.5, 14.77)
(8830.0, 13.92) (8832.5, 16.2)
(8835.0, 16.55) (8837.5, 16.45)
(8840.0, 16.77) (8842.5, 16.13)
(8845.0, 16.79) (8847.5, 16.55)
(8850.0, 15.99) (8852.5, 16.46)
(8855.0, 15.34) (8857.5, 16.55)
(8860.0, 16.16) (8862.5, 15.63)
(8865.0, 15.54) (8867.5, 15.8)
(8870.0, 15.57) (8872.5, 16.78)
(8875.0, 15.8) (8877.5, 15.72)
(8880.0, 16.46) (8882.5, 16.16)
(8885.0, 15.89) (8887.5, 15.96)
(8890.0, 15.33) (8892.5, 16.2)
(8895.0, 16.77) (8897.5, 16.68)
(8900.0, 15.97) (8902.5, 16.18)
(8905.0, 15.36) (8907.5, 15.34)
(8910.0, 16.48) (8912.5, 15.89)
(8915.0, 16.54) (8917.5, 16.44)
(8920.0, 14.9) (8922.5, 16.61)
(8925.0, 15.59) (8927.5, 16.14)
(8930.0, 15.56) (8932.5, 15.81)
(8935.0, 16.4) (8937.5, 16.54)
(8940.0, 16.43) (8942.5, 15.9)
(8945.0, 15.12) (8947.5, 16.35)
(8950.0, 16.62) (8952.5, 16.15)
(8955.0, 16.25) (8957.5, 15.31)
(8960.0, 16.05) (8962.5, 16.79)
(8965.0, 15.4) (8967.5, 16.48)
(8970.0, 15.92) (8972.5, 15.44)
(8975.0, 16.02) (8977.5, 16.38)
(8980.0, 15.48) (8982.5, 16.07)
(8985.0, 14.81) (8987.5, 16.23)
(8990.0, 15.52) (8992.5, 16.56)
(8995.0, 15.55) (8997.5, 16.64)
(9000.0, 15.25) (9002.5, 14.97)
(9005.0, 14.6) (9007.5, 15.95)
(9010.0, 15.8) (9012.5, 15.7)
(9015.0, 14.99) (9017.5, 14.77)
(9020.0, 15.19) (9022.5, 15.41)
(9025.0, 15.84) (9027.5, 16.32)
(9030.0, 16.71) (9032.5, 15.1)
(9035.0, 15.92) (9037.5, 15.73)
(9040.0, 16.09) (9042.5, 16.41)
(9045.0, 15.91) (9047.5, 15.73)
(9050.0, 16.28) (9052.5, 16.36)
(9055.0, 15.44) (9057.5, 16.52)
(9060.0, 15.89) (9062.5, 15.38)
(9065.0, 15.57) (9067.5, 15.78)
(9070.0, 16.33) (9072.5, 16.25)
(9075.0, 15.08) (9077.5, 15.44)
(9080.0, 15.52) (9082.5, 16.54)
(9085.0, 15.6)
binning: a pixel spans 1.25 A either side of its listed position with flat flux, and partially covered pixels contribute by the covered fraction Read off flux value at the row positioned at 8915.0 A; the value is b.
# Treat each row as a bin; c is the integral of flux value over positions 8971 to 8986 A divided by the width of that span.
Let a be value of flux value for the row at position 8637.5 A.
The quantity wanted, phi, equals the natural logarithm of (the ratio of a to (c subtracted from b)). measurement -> 3.0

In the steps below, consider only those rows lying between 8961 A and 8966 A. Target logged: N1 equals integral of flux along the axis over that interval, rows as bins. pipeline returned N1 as 81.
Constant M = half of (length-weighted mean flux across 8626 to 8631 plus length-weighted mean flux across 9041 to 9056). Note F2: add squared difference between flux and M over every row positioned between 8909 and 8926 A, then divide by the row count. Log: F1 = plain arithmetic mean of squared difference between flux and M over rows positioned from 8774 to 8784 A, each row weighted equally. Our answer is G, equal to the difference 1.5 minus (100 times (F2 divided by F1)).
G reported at -74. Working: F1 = 0.5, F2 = 0.38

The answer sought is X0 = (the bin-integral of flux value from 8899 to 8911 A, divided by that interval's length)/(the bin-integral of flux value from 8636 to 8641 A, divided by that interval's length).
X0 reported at 0.955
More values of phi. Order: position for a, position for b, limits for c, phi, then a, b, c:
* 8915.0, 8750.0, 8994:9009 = 3.7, 16.54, 15.91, 15.5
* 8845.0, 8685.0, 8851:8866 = 3.5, 16.79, 16.44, 16.0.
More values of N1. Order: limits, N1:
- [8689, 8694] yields 81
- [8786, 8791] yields 83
